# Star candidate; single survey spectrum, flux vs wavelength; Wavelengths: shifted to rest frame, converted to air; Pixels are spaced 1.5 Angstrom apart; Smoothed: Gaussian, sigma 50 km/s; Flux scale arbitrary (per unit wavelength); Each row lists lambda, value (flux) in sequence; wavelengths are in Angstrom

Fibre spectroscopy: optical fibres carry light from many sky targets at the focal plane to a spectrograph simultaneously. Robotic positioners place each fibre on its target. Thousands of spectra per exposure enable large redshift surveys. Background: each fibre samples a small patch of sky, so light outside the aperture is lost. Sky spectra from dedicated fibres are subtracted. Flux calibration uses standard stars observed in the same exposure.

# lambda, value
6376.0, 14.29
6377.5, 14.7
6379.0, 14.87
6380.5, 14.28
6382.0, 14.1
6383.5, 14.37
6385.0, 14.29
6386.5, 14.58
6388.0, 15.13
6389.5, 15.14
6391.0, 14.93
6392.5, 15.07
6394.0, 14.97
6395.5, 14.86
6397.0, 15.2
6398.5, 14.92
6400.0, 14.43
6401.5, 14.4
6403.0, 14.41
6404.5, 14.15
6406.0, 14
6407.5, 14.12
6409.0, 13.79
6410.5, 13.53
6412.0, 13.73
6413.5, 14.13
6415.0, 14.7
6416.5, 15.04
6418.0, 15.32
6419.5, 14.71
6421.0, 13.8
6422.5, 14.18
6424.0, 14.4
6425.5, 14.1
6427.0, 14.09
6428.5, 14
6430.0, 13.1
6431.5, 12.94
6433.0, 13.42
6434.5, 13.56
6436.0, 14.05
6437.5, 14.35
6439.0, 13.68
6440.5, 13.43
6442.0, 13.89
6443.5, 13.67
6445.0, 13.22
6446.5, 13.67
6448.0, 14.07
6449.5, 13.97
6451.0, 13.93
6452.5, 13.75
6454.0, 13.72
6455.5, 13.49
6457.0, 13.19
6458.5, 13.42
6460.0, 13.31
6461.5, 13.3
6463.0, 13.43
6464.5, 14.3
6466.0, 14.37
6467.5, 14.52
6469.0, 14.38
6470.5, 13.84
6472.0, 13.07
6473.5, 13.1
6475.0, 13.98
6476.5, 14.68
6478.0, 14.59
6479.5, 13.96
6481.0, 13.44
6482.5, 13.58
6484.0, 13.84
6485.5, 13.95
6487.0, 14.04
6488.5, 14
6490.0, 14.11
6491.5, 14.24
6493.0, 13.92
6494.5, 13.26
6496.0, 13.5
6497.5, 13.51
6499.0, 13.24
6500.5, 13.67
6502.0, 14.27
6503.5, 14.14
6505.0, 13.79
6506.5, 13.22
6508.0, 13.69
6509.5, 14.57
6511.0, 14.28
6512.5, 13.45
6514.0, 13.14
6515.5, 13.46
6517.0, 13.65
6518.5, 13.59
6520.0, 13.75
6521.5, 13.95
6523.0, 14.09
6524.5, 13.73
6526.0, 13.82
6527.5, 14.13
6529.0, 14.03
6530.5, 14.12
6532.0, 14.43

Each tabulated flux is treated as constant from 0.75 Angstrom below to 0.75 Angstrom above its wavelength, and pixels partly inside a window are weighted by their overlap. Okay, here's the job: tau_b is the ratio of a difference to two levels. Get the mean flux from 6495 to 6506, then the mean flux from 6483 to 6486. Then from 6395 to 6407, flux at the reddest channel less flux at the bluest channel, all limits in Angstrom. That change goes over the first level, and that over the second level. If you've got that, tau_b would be -0.005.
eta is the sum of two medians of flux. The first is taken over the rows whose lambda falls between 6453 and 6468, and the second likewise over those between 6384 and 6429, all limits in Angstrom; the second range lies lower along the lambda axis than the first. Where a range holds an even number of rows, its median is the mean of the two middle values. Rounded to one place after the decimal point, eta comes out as 27.9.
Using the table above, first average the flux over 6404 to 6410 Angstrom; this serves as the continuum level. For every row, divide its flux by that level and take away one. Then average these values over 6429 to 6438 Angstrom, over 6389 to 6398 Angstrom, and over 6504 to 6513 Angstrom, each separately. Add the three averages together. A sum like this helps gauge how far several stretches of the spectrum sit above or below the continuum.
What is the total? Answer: 0.03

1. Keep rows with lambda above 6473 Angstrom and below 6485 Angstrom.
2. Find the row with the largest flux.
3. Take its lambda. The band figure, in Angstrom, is 6476.5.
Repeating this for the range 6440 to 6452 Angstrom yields 6448.0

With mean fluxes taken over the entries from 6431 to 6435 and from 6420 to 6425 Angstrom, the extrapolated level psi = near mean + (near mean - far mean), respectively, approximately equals 12.5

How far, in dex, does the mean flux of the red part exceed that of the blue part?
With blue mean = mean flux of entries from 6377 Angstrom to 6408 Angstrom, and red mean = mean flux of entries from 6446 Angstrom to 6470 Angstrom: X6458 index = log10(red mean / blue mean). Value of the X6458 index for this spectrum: -0.025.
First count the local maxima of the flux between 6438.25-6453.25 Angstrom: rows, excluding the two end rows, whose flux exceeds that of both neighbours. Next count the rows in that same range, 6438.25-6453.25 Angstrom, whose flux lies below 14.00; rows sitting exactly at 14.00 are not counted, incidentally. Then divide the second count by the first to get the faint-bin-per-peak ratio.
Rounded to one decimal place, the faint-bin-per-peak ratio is 4.5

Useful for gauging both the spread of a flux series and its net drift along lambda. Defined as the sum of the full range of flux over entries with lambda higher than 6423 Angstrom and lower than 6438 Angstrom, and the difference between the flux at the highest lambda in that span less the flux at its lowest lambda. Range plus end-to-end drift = 1.4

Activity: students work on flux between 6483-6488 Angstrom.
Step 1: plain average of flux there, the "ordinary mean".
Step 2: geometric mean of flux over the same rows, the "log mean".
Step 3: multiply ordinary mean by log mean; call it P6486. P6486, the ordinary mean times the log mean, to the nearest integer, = 194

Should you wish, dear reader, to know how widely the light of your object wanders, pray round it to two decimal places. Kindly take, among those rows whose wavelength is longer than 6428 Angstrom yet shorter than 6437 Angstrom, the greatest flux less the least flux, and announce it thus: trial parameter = 1.11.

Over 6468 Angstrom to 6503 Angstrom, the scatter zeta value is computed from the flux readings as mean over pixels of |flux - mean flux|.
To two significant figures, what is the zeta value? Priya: 0.36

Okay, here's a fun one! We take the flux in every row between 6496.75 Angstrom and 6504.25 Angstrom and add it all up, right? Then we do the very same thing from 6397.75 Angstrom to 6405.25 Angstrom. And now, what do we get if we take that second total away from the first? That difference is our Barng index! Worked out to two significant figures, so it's -3.5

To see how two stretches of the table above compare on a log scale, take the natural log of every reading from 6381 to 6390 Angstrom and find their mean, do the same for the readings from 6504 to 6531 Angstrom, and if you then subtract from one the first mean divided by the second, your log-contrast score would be -0.021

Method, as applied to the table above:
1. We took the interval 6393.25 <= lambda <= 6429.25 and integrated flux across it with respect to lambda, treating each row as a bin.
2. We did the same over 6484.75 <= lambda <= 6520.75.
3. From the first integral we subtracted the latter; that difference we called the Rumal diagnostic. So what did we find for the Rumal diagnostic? 22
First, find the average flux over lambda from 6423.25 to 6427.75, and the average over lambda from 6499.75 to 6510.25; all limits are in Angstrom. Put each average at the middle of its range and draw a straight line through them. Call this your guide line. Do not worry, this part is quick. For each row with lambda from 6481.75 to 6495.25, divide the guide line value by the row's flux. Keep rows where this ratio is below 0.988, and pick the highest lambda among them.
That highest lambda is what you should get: 6491.5 Angstrom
